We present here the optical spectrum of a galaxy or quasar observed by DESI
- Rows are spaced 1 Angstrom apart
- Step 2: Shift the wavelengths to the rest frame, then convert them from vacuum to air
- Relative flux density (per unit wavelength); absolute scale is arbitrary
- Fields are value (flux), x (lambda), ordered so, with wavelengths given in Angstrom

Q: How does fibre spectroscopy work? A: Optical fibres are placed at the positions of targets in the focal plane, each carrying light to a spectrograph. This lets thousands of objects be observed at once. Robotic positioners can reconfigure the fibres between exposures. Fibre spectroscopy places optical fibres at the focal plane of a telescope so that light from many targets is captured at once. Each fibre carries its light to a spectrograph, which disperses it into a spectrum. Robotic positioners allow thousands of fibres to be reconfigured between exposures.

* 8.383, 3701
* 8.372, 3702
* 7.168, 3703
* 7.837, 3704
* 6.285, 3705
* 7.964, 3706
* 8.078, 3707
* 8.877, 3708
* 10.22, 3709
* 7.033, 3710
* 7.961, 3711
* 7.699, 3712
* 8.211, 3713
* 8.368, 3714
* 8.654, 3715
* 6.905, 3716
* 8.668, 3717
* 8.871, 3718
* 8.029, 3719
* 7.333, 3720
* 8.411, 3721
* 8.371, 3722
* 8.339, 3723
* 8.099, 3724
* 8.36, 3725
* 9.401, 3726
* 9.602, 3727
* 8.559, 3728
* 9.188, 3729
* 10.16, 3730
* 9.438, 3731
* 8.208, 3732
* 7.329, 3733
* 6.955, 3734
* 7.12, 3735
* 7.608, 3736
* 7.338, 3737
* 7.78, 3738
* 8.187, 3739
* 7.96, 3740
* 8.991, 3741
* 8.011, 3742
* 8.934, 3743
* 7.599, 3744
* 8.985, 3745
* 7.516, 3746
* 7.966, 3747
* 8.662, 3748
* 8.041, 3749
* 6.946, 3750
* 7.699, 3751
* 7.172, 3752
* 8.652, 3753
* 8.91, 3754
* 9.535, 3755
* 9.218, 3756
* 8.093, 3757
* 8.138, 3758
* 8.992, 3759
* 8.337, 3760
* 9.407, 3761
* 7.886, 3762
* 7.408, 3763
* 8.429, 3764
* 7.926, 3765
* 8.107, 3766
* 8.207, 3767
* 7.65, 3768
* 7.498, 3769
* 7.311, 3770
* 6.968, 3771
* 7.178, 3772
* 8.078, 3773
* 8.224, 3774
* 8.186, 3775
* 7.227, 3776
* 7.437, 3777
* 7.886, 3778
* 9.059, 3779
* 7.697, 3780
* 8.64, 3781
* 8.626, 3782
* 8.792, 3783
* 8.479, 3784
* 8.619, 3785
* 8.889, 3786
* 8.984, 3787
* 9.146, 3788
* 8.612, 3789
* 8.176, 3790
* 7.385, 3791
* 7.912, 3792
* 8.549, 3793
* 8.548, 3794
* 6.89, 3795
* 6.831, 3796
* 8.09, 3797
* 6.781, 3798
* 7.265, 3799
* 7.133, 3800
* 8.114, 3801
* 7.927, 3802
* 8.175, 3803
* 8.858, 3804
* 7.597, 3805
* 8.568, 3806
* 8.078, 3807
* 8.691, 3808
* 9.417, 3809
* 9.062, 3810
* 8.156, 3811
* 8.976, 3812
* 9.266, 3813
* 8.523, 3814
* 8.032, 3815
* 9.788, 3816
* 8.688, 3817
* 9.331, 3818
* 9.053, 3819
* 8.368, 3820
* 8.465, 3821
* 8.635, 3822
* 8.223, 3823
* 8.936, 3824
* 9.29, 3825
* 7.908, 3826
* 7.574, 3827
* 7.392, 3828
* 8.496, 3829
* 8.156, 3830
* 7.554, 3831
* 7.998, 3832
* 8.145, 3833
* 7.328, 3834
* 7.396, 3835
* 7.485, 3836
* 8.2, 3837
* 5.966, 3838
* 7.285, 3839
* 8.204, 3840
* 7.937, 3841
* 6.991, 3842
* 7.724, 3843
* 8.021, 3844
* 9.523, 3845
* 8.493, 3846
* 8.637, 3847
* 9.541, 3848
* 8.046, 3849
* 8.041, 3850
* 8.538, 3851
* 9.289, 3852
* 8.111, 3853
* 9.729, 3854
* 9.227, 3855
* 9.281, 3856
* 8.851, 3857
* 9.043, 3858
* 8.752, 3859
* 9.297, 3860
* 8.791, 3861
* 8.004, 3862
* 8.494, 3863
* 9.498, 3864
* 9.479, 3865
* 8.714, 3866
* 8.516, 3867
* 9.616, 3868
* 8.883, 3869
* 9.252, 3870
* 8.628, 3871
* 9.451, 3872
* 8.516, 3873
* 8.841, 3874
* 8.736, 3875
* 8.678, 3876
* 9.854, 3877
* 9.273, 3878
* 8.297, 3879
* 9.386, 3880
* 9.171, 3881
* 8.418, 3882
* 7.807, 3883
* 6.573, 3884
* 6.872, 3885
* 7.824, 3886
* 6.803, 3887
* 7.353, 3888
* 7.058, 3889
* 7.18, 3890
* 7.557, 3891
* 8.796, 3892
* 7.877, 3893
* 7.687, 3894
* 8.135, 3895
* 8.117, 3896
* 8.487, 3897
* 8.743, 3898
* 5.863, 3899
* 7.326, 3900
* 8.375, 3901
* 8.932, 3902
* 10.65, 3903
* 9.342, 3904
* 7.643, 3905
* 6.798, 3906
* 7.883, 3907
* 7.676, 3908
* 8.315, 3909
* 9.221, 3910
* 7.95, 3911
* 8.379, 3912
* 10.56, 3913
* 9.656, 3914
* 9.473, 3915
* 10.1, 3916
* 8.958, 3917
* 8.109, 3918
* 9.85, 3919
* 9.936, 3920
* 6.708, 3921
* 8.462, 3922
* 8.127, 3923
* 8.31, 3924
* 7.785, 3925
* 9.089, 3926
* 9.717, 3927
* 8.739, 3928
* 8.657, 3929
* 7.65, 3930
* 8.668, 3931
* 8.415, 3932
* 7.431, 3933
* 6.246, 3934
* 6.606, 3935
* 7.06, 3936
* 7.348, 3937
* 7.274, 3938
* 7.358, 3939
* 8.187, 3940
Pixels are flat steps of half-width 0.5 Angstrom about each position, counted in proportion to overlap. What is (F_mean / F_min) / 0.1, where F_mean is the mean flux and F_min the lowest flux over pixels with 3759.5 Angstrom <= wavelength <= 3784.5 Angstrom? 11.5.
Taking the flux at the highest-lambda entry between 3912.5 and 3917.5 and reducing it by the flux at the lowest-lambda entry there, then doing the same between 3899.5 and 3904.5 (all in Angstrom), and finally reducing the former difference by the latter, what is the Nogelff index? -3.6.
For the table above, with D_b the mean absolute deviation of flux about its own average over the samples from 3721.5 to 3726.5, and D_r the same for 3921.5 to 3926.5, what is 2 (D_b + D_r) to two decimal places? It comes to 1.38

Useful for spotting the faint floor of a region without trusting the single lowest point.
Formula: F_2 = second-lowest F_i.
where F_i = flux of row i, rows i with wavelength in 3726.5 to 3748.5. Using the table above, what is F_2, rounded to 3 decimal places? 7.120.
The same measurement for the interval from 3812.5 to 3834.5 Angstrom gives 7.392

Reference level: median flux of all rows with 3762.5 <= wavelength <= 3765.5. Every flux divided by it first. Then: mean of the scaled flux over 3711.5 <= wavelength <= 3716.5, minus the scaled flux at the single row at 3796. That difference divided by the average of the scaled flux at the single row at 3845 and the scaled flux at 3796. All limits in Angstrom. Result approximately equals 0.14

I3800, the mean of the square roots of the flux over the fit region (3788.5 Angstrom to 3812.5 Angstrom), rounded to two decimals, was 2.84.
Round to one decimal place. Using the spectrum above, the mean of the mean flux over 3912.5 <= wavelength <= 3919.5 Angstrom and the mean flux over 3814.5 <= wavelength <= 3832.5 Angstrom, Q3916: 9.0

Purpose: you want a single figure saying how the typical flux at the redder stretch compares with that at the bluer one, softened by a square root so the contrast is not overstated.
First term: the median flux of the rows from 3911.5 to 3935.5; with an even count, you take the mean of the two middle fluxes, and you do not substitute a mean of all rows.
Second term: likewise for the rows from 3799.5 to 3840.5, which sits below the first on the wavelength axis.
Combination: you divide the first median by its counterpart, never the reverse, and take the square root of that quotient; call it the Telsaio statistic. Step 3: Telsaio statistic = 1.02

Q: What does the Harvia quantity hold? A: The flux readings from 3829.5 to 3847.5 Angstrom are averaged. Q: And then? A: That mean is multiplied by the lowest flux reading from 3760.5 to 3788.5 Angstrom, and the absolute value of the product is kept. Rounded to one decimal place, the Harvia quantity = 54.6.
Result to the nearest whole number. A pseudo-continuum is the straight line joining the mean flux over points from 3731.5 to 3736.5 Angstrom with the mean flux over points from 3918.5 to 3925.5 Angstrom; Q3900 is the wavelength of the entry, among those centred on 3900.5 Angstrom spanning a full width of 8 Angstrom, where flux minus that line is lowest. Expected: 3899 Angstrom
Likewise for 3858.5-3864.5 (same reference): 3862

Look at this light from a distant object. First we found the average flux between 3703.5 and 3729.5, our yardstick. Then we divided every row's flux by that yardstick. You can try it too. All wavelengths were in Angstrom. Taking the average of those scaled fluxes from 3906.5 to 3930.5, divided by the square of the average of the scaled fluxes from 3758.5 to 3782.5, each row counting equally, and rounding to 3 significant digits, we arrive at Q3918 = 1.12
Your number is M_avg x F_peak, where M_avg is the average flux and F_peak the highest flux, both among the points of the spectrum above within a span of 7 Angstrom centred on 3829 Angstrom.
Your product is 67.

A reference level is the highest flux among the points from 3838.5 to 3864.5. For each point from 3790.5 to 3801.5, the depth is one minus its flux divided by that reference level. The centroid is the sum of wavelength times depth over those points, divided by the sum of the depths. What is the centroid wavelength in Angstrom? 3796.2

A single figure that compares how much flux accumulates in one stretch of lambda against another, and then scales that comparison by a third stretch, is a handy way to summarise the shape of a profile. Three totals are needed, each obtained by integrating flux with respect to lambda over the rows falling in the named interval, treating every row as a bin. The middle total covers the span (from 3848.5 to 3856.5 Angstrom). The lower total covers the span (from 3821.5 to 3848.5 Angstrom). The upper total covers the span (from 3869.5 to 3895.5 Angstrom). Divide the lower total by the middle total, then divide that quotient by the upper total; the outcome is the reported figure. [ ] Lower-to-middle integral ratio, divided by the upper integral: 0.014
